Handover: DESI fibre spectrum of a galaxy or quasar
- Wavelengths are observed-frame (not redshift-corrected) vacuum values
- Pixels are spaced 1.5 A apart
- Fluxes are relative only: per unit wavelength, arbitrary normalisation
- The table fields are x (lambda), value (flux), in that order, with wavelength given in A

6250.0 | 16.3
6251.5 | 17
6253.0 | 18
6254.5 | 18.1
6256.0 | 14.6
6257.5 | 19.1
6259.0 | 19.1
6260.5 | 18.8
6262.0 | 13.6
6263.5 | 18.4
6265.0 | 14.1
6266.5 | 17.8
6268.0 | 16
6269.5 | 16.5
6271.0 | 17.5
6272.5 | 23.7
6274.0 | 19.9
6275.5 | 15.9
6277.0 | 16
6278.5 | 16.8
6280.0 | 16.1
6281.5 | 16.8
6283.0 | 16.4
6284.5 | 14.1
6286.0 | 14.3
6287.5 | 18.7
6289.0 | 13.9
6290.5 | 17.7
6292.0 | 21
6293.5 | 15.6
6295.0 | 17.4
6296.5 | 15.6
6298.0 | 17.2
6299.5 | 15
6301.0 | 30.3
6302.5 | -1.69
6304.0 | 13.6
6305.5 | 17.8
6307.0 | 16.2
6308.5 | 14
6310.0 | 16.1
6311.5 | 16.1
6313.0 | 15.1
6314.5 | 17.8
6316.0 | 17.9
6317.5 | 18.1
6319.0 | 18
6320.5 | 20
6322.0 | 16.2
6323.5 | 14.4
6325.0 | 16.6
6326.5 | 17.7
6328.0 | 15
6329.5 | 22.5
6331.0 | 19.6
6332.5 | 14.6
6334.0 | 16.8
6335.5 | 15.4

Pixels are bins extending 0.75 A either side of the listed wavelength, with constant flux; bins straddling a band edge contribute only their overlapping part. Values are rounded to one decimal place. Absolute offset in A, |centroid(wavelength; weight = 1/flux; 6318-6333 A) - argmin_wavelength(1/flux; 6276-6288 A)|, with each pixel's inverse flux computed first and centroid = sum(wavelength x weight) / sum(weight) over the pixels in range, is 38.3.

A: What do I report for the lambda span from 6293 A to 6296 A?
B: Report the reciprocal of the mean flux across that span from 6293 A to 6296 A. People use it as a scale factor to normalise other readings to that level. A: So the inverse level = 0.0606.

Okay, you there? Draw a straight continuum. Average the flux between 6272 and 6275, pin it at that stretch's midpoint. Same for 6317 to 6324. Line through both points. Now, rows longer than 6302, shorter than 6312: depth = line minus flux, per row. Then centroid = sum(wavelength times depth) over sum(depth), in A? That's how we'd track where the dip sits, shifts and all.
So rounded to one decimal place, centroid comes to 6304.7 A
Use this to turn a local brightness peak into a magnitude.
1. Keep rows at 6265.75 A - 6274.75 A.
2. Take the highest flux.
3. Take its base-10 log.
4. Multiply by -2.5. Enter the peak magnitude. -3.44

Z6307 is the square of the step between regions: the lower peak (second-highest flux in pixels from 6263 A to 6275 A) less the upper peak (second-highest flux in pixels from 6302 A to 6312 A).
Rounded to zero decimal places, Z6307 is 14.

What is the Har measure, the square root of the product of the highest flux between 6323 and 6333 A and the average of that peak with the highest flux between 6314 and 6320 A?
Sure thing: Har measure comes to 21.4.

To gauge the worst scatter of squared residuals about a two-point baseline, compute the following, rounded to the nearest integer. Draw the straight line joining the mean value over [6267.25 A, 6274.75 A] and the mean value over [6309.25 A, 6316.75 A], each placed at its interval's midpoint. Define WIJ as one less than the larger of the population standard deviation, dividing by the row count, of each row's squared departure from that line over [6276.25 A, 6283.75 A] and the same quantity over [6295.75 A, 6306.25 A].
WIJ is 126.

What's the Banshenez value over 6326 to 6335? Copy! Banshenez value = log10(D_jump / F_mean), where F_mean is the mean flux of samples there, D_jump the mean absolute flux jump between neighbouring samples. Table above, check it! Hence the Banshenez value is -0.64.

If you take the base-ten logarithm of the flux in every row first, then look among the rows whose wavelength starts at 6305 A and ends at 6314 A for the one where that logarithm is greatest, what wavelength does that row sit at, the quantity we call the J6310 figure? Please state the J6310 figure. 6305.5 A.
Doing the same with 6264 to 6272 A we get 6266.5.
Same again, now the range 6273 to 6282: 6274.0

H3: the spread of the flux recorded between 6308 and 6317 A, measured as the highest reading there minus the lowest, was 3.9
